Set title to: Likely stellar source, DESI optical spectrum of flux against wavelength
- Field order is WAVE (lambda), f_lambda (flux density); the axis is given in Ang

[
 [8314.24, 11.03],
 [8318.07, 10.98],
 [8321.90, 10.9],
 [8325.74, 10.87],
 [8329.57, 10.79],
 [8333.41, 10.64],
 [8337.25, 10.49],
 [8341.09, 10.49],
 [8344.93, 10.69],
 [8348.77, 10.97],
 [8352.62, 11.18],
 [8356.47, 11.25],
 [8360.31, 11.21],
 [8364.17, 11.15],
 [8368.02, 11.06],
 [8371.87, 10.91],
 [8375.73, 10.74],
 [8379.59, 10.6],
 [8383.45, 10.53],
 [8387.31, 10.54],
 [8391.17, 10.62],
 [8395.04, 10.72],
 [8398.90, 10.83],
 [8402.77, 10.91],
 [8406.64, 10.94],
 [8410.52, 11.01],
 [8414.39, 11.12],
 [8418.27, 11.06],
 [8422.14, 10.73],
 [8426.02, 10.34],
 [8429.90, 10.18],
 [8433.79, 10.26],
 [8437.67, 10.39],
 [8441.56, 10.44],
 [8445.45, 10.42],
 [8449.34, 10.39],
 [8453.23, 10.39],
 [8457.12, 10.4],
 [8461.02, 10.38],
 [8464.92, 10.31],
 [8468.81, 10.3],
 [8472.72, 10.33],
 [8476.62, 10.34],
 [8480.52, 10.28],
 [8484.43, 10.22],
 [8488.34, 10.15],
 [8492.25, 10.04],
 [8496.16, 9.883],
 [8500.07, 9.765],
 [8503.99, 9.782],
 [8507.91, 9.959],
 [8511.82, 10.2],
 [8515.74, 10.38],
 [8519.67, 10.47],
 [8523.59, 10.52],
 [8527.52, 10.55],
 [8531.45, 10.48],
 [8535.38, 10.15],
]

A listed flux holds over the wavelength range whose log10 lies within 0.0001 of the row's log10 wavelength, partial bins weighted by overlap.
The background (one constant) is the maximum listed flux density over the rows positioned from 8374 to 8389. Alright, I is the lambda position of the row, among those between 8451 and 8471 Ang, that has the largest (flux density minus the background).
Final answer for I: 8457.12 Ang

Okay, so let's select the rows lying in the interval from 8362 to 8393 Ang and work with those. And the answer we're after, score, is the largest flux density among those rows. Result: 11.15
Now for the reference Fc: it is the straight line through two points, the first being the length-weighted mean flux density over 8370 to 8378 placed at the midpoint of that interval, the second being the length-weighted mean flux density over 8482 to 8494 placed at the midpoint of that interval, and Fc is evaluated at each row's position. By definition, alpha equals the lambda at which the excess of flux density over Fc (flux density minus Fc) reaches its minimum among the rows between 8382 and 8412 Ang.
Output 8383.45 Ang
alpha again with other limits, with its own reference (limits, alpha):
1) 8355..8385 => 8383.45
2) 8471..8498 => 8496.16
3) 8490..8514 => 8500.07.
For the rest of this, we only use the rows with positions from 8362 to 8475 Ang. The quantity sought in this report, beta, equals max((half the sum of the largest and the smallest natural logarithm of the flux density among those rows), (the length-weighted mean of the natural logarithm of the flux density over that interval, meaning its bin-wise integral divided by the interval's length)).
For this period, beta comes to 2.37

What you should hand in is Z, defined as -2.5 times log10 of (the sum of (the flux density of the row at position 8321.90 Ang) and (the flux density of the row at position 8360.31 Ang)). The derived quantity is -3.36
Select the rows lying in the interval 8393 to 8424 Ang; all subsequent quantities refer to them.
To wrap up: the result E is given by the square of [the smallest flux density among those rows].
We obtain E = 115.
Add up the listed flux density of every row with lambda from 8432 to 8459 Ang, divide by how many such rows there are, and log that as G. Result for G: 10.4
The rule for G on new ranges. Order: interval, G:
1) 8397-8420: 11.0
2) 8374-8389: 10.6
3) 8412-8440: 10.6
